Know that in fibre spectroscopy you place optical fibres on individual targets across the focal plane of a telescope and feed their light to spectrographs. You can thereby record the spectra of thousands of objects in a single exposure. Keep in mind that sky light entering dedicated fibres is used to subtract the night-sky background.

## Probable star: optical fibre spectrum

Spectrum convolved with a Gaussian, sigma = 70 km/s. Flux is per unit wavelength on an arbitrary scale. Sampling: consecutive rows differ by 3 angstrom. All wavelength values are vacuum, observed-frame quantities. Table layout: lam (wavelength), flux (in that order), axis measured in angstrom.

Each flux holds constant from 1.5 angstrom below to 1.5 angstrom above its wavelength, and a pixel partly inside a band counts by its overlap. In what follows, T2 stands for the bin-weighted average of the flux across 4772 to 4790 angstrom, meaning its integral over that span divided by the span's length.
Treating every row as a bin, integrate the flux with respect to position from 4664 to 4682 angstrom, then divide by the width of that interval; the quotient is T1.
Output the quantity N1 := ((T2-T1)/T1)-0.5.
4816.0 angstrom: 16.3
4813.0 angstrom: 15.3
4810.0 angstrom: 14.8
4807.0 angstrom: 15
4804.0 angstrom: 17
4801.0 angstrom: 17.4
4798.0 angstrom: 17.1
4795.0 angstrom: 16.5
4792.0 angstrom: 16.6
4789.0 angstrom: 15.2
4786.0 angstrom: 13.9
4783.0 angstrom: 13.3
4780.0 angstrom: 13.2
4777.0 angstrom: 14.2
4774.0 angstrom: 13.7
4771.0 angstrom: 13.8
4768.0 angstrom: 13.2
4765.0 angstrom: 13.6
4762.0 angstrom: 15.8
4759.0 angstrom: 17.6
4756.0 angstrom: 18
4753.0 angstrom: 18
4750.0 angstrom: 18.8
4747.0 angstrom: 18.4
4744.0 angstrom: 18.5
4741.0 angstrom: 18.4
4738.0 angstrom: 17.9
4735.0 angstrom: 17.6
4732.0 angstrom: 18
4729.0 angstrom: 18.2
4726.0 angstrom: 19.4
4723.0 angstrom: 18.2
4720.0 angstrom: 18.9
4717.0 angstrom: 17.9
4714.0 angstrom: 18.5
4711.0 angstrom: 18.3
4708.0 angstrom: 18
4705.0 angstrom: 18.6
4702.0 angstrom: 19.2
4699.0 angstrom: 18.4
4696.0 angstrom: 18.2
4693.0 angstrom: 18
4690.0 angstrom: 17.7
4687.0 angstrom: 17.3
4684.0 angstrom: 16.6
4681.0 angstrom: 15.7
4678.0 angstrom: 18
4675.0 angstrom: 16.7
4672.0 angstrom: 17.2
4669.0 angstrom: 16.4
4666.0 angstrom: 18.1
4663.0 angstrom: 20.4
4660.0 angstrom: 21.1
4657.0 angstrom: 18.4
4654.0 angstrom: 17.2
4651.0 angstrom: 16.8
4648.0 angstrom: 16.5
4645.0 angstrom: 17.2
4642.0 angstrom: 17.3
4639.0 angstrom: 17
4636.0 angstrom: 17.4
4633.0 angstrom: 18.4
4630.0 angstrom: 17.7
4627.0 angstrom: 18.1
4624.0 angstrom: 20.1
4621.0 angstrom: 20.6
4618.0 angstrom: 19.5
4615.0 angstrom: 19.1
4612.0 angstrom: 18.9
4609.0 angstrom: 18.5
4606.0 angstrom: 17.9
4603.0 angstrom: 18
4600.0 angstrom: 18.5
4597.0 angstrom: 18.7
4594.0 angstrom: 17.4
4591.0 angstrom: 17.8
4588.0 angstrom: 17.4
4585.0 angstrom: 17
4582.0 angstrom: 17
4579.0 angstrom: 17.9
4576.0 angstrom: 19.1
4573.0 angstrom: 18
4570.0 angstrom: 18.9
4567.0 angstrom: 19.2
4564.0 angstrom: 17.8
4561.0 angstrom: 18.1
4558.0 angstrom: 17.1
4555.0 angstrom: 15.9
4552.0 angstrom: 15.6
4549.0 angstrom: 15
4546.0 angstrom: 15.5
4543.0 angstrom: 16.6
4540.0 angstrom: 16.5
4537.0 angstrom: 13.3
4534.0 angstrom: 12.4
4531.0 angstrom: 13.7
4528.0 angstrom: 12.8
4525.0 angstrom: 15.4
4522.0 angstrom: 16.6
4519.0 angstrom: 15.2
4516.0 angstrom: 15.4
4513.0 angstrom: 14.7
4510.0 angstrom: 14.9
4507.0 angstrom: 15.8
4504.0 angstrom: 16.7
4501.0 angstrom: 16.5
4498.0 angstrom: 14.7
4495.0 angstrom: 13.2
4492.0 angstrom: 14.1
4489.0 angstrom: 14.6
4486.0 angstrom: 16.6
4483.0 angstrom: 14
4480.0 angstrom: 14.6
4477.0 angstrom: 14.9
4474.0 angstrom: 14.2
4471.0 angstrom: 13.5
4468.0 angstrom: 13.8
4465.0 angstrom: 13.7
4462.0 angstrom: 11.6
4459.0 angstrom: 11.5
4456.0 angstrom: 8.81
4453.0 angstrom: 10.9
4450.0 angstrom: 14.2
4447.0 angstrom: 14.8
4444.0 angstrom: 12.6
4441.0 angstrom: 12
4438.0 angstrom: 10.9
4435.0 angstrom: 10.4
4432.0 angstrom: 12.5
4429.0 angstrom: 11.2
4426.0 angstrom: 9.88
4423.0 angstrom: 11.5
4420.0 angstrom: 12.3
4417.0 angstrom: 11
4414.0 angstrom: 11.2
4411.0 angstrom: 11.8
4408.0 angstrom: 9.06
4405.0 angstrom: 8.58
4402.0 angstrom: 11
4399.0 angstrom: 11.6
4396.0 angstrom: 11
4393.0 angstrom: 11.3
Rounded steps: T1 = 17.1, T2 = 13.9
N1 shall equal -0.7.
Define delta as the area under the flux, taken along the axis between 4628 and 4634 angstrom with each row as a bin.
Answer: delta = 108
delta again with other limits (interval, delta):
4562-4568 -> 110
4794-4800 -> 101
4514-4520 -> 92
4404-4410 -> 55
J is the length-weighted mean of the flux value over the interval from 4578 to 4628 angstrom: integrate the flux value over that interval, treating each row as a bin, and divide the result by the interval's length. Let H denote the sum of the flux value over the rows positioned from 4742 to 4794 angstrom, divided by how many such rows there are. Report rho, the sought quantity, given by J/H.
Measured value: 1.2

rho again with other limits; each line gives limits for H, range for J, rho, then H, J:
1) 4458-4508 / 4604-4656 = 1.3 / 14.4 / 18.1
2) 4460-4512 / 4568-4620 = 1.3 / 14.6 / 18.2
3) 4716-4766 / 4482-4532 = 0.8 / 17.8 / 15.0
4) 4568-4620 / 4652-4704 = 1.0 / 18.2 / 17.9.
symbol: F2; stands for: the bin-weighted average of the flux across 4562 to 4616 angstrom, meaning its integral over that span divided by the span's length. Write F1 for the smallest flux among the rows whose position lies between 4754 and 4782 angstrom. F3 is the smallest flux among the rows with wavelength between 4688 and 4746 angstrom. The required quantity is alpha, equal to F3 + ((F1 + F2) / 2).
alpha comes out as 33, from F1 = 13.2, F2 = 18.2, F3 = 17.6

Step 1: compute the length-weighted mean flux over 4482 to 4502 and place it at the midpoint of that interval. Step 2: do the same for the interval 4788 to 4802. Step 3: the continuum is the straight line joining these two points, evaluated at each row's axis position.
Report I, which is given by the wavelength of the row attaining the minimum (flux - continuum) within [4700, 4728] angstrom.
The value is 4717.0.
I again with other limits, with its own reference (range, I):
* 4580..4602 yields 4585.0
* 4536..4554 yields 4537.0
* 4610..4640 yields 4639.0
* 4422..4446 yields 4426.0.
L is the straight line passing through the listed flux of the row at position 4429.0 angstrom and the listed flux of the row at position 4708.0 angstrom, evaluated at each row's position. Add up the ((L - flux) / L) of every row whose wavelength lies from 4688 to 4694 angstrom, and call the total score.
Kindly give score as -0.03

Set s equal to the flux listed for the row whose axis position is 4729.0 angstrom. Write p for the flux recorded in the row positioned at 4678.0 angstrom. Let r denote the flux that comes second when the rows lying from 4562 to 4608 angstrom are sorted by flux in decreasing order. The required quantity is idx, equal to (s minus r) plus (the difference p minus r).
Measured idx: -2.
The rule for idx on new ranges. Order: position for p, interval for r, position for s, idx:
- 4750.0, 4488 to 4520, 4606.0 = 4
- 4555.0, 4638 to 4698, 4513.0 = -10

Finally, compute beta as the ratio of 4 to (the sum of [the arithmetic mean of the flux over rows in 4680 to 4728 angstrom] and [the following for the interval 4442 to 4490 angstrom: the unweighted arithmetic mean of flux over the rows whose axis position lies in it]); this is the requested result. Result 0.127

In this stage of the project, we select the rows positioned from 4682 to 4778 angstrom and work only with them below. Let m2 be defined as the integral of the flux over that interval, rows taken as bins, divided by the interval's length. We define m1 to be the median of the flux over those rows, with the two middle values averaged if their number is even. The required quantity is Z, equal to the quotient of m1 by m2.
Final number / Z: 1.03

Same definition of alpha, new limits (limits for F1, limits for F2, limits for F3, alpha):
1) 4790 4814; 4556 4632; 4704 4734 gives 34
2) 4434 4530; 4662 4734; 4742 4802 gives 27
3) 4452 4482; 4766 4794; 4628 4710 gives 27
